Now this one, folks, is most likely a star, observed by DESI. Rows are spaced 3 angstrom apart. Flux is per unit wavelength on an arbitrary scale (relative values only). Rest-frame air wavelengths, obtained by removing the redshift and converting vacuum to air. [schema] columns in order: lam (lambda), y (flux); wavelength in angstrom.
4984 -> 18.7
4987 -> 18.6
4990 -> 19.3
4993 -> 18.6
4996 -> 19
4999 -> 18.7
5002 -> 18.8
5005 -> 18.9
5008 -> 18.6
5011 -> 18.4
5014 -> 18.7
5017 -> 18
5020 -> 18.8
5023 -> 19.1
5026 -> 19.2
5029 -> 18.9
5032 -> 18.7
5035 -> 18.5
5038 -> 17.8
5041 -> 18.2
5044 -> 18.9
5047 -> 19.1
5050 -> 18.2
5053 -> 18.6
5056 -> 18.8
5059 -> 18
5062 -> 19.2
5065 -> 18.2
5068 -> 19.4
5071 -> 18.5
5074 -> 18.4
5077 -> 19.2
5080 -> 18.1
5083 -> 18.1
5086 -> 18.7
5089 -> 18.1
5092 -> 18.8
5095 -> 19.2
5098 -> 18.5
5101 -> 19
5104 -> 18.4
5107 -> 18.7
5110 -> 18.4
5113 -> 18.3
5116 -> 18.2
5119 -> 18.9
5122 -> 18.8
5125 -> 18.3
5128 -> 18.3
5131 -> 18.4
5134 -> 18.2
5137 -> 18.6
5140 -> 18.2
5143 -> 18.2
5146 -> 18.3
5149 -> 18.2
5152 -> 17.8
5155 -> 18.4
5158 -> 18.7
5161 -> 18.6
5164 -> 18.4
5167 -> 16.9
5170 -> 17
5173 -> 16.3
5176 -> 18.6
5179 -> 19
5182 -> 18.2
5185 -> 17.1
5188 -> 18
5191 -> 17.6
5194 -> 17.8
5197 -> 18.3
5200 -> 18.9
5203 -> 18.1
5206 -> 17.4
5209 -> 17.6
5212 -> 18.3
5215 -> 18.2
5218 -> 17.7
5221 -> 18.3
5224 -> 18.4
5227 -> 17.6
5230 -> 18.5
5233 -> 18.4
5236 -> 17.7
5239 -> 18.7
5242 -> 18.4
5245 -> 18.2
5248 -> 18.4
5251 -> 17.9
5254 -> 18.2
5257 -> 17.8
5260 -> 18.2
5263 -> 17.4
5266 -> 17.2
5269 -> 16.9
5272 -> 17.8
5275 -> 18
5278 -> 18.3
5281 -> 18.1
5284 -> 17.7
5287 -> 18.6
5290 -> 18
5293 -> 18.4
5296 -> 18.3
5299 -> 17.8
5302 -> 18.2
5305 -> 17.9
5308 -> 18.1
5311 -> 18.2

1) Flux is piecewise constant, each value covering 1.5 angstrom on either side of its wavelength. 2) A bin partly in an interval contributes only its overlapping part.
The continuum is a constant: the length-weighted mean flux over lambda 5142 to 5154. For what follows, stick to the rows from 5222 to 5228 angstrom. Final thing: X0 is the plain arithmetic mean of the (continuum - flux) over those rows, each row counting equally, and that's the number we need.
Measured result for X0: 0.13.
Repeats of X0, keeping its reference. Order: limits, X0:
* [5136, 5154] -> -0.08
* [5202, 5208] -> 0.38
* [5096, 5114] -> -0.42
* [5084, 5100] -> -0.53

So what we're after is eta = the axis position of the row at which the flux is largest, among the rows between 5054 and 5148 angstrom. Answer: 5068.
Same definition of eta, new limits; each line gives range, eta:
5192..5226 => 5200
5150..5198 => 5179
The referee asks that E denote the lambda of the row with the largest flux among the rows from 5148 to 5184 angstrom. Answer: 5179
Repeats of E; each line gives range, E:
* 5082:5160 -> 5095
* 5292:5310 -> 5293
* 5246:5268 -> 5248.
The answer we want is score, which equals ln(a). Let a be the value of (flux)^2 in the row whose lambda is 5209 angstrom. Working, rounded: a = 310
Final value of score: 5.74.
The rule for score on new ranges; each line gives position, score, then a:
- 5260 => 5.80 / 331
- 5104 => 5.82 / 339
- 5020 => 5.87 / 353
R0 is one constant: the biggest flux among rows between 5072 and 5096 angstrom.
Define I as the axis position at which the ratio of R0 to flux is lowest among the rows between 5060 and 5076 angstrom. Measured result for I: 5068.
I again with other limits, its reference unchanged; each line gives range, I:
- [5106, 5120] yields 5119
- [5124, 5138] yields 5137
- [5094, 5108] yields 5095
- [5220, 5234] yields 5230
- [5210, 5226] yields 5224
